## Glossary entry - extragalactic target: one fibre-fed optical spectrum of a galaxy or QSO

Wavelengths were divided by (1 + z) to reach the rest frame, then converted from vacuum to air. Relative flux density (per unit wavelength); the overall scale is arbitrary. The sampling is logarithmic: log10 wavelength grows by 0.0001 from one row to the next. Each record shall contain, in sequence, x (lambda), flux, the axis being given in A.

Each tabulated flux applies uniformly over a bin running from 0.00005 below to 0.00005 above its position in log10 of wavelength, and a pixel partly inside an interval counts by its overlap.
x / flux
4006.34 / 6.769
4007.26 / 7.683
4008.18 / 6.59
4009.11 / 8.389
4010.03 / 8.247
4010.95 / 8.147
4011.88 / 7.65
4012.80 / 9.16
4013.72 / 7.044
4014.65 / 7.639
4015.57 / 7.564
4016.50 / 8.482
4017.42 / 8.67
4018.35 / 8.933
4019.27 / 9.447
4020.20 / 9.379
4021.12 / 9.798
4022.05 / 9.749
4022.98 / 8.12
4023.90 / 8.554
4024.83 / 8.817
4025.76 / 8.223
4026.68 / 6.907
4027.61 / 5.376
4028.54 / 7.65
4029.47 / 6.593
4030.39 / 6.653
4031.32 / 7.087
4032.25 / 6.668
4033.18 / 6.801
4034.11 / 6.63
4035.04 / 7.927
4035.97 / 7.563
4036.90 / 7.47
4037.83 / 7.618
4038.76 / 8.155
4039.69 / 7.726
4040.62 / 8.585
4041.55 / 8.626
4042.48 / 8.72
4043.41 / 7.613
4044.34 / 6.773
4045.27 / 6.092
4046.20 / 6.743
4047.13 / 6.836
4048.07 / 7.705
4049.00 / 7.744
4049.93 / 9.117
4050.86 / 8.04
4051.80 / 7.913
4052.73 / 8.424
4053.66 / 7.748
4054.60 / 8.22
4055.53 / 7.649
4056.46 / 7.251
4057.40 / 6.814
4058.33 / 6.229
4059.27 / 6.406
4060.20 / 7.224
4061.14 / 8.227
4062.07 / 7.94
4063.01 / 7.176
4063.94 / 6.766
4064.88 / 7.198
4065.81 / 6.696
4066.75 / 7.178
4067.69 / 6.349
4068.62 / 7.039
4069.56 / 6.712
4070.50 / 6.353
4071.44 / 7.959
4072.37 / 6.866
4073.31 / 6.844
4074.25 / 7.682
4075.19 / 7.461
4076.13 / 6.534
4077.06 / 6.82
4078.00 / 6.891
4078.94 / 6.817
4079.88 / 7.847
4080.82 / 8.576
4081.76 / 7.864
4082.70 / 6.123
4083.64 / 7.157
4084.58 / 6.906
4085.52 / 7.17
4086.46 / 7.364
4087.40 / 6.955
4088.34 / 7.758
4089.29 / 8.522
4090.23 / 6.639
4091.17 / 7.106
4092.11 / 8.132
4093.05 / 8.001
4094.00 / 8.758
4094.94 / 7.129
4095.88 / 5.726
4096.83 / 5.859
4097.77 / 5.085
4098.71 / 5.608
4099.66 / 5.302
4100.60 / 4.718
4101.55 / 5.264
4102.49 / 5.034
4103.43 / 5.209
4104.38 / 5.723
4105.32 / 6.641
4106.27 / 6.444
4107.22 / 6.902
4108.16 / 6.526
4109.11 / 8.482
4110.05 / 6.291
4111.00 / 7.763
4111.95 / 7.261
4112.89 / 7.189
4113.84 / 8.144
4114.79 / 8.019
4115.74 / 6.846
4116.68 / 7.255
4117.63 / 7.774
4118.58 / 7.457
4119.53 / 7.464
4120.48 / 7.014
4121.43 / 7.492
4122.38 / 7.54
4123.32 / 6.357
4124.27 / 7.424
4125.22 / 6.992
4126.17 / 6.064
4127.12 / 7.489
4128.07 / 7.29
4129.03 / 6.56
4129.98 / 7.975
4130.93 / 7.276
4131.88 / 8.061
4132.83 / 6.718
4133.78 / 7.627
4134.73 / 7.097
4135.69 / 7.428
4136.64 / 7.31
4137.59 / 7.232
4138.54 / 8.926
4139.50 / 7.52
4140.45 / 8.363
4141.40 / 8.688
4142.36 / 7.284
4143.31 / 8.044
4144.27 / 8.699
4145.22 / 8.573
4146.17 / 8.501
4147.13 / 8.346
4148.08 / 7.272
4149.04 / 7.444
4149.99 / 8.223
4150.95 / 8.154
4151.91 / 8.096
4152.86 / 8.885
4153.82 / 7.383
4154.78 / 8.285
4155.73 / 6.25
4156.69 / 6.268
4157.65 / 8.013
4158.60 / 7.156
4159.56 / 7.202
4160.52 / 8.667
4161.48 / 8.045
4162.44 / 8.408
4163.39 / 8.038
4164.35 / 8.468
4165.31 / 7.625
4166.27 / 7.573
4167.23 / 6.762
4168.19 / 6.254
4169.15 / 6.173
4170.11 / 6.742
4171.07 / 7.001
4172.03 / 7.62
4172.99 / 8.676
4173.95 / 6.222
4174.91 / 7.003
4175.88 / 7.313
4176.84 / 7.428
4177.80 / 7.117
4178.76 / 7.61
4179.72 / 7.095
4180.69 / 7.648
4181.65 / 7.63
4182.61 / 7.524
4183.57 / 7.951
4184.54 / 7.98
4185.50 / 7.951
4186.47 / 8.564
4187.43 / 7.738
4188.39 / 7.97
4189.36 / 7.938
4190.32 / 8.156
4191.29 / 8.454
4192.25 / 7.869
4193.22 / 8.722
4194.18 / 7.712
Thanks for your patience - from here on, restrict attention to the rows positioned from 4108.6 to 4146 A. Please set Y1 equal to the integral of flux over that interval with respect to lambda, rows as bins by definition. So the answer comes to 281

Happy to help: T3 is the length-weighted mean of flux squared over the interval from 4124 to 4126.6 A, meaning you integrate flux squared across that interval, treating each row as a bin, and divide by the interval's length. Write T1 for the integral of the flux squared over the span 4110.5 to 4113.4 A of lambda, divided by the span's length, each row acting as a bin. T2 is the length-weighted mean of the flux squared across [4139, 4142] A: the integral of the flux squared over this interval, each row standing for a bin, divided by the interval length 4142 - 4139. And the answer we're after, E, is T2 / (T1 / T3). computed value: 56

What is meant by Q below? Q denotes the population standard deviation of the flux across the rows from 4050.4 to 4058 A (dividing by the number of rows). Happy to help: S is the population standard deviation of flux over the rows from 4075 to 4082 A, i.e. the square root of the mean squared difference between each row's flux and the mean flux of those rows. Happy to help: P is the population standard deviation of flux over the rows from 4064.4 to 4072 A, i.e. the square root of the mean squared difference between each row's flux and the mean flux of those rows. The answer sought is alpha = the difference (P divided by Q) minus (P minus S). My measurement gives 1.18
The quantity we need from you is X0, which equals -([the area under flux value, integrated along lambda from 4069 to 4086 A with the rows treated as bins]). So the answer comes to -121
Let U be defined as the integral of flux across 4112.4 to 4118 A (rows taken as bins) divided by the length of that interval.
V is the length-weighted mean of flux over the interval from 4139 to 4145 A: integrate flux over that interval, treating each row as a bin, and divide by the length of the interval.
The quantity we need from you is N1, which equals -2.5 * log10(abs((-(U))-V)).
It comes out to -2.99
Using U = 7.5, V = 8.12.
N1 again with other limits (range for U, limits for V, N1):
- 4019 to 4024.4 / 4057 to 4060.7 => -3.00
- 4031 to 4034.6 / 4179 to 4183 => -2.89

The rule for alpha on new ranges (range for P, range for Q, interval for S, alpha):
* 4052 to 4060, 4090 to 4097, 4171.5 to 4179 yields 0.64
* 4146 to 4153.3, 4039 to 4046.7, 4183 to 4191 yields 0.26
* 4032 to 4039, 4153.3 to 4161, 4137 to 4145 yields 0.75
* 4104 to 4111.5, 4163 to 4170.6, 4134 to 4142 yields 0.89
